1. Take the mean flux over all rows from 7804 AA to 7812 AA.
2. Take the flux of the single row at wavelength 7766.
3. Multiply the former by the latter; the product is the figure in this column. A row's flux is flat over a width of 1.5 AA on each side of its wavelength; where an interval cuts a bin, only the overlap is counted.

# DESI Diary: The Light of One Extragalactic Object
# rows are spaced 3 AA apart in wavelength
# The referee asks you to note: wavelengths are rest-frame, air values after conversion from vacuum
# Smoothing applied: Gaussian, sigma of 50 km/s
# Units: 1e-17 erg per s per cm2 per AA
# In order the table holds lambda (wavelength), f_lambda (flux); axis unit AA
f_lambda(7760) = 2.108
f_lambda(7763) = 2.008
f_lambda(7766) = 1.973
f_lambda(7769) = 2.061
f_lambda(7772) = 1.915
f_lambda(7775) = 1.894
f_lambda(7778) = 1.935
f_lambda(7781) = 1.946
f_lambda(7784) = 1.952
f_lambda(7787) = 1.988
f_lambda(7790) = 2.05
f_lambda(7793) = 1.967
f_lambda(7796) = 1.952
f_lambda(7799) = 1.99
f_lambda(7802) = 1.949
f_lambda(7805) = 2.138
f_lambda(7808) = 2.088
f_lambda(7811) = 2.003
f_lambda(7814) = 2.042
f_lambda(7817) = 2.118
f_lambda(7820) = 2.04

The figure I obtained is 4.10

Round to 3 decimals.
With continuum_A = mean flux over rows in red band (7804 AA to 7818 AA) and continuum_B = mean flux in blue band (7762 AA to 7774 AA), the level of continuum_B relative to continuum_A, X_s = 0.957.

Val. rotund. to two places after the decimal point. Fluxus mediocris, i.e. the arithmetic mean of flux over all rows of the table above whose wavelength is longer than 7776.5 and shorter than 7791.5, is 1.97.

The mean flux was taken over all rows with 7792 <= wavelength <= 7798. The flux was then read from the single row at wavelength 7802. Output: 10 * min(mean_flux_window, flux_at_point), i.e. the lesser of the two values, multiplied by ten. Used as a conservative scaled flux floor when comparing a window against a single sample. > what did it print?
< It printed 19.5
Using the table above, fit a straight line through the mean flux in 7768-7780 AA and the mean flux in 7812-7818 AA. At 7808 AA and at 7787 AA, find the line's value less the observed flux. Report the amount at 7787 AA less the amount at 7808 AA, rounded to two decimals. 0.04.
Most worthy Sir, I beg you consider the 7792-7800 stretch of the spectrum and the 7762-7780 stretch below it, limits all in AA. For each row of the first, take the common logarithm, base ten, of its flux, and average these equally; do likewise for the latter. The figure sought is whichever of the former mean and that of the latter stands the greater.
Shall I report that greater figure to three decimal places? 0.294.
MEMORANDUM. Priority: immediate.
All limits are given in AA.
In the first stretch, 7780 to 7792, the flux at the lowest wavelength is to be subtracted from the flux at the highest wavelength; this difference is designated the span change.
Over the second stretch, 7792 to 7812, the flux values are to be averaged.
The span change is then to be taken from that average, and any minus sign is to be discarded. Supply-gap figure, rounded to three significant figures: 1.91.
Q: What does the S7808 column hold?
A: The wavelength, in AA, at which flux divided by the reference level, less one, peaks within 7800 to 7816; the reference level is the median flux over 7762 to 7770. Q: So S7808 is 7805 AA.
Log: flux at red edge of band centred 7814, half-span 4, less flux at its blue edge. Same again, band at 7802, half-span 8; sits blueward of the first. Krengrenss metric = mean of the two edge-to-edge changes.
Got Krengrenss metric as 0.13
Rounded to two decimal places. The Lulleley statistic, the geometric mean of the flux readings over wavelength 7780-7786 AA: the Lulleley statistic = 1.95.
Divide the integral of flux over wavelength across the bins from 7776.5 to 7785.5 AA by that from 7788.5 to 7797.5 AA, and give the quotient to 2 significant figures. 0.98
